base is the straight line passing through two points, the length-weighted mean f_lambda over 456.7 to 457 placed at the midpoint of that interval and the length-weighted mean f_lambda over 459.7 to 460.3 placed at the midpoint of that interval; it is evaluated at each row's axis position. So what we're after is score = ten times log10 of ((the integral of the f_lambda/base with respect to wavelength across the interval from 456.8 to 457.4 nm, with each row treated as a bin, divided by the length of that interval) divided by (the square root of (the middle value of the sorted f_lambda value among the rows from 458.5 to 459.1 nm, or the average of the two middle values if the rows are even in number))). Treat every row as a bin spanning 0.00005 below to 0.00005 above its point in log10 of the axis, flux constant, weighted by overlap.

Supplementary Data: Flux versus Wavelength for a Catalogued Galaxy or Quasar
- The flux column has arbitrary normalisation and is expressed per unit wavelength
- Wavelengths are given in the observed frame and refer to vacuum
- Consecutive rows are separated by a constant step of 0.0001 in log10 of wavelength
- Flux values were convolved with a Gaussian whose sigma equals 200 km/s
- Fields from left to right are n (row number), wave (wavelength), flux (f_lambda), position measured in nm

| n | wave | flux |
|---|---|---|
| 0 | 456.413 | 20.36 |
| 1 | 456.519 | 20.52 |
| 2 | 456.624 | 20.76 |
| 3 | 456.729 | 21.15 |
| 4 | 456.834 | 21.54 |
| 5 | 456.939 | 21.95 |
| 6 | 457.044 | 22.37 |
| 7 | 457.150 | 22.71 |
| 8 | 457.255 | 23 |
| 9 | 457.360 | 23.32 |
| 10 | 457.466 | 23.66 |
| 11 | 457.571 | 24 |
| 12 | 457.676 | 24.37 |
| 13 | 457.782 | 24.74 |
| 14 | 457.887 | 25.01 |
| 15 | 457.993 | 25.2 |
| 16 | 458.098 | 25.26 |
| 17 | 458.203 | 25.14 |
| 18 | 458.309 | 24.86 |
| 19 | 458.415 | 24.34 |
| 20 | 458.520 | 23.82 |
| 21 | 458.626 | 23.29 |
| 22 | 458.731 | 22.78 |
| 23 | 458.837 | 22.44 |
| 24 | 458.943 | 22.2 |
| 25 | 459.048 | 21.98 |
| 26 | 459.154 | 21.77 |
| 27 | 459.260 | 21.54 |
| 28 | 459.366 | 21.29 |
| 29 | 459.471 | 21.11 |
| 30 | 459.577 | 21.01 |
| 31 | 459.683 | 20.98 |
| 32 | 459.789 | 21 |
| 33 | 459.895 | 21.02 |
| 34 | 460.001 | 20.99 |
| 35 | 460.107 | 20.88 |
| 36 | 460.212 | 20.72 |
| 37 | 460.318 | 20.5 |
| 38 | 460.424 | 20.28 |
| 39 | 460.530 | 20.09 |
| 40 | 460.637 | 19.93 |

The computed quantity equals -6.59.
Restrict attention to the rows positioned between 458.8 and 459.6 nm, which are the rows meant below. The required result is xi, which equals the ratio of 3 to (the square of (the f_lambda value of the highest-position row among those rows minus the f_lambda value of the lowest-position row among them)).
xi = 1.5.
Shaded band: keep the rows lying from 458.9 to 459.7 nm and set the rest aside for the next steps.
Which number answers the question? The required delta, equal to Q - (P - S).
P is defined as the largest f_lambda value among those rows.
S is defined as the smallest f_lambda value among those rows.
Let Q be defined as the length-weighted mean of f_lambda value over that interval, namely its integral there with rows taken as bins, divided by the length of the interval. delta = 20.3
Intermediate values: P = 22.2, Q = 21.5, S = 20.98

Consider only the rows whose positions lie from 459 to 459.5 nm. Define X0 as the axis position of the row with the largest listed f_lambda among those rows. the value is 459.048 nm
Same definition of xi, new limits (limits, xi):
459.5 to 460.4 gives 11.5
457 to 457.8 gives 0.5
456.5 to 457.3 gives 0.5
